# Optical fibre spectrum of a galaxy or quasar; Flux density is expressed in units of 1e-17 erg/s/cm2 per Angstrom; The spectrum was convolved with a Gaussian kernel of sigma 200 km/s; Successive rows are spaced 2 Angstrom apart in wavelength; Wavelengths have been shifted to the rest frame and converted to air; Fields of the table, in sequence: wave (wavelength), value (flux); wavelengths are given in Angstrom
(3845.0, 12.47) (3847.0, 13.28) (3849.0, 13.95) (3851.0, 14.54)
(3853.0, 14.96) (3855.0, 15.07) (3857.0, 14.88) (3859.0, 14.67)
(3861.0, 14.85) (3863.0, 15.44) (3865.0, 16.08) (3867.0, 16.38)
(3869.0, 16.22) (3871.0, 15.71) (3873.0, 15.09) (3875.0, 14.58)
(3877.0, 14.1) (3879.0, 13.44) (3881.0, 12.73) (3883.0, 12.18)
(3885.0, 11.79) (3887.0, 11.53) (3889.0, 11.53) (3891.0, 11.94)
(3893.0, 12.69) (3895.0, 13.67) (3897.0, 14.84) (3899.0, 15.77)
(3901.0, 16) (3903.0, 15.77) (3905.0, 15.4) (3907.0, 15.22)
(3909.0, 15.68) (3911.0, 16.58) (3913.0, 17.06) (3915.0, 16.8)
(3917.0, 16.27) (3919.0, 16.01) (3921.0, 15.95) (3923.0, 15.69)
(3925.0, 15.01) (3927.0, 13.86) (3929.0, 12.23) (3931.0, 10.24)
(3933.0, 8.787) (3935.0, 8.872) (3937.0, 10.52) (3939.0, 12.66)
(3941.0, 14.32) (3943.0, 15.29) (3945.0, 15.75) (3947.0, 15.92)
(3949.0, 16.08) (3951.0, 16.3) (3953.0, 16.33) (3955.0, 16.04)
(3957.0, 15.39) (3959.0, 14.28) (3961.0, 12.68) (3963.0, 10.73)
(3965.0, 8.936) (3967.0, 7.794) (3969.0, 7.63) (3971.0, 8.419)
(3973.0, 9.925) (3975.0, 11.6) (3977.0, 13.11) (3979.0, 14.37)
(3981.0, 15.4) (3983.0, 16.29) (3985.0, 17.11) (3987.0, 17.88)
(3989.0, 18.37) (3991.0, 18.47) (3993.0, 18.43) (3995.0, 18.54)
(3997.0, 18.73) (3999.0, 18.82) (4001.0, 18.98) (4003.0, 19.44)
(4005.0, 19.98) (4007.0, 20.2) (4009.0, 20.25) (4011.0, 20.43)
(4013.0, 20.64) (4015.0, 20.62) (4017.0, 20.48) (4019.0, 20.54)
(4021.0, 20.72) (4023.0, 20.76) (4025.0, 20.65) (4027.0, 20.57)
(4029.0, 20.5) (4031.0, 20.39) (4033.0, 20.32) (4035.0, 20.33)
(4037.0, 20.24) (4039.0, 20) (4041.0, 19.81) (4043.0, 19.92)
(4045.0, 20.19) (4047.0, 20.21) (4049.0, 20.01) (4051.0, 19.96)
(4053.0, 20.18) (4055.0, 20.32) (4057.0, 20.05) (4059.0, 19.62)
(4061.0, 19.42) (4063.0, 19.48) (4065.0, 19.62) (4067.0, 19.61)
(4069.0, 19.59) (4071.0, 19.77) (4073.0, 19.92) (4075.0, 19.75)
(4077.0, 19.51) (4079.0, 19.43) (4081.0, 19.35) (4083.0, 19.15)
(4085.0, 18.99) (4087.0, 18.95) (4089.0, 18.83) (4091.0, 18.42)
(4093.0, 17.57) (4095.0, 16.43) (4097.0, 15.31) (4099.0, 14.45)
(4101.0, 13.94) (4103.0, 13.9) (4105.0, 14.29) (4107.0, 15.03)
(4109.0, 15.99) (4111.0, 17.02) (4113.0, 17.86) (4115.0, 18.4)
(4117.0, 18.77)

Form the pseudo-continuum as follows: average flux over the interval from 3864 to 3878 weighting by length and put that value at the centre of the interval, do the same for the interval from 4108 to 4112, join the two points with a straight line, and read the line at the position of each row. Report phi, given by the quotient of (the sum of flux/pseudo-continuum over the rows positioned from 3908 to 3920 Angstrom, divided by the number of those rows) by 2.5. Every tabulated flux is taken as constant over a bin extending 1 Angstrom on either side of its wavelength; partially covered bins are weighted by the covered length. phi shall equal 0.42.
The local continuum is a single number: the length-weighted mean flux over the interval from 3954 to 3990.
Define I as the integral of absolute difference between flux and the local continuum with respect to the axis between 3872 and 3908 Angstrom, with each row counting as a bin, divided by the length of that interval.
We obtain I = 1.5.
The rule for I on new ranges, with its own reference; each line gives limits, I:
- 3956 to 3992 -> 3.2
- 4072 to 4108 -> 4.3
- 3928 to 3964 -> 2.4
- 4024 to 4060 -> 7.1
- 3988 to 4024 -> 6.6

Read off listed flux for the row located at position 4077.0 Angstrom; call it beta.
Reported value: 19.51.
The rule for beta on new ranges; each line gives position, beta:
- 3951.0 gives 16.3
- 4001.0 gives 18.98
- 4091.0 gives 18.42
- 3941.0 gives 14.32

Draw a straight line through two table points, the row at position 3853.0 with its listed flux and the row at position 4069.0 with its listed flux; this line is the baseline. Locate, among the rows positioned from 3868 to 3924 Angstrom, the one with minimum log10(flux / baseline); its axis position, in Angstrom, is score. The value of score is 3889.0 Angstrom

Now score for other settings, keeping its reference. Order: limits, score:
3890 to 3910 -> 3891.0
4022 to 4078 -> 4077.0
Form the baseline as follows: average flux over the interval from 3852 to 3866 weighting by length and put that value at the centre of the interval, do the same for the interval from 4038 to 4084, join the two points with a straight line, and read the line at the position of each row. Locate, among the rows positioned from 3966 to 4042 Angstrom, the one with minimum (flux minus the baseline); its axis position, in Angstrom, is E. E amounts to 3969.0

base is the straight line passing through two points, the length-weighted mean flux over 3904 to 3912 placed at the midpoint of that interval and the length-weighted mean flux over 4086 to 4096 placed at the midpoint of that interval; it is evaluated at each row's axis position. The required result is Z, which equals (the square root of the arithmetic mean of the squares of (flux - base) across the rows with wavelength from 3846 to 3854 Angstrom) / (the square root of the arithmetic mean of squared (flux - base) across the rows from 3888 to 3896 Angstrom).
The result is 0.32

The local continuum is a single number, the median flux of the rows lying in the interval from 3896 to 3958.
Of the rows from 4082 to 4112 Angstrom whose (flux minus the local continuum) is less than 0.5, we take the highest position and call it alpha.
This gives 4109.0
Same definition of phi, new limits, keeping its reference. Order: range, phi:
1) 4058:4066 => 0.48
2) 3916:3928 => 0.39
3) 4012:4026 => 0.51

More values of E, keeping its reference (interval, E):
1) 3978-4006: 3979.0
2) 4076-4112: 4103.0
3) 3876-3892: 3889.0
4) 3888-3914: 3889.0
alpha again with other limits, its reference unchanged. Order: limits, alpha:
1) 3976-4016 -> 3981.0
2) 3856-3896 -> 3895.0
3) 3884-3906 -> 3905.0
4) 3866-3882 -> 3881.0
